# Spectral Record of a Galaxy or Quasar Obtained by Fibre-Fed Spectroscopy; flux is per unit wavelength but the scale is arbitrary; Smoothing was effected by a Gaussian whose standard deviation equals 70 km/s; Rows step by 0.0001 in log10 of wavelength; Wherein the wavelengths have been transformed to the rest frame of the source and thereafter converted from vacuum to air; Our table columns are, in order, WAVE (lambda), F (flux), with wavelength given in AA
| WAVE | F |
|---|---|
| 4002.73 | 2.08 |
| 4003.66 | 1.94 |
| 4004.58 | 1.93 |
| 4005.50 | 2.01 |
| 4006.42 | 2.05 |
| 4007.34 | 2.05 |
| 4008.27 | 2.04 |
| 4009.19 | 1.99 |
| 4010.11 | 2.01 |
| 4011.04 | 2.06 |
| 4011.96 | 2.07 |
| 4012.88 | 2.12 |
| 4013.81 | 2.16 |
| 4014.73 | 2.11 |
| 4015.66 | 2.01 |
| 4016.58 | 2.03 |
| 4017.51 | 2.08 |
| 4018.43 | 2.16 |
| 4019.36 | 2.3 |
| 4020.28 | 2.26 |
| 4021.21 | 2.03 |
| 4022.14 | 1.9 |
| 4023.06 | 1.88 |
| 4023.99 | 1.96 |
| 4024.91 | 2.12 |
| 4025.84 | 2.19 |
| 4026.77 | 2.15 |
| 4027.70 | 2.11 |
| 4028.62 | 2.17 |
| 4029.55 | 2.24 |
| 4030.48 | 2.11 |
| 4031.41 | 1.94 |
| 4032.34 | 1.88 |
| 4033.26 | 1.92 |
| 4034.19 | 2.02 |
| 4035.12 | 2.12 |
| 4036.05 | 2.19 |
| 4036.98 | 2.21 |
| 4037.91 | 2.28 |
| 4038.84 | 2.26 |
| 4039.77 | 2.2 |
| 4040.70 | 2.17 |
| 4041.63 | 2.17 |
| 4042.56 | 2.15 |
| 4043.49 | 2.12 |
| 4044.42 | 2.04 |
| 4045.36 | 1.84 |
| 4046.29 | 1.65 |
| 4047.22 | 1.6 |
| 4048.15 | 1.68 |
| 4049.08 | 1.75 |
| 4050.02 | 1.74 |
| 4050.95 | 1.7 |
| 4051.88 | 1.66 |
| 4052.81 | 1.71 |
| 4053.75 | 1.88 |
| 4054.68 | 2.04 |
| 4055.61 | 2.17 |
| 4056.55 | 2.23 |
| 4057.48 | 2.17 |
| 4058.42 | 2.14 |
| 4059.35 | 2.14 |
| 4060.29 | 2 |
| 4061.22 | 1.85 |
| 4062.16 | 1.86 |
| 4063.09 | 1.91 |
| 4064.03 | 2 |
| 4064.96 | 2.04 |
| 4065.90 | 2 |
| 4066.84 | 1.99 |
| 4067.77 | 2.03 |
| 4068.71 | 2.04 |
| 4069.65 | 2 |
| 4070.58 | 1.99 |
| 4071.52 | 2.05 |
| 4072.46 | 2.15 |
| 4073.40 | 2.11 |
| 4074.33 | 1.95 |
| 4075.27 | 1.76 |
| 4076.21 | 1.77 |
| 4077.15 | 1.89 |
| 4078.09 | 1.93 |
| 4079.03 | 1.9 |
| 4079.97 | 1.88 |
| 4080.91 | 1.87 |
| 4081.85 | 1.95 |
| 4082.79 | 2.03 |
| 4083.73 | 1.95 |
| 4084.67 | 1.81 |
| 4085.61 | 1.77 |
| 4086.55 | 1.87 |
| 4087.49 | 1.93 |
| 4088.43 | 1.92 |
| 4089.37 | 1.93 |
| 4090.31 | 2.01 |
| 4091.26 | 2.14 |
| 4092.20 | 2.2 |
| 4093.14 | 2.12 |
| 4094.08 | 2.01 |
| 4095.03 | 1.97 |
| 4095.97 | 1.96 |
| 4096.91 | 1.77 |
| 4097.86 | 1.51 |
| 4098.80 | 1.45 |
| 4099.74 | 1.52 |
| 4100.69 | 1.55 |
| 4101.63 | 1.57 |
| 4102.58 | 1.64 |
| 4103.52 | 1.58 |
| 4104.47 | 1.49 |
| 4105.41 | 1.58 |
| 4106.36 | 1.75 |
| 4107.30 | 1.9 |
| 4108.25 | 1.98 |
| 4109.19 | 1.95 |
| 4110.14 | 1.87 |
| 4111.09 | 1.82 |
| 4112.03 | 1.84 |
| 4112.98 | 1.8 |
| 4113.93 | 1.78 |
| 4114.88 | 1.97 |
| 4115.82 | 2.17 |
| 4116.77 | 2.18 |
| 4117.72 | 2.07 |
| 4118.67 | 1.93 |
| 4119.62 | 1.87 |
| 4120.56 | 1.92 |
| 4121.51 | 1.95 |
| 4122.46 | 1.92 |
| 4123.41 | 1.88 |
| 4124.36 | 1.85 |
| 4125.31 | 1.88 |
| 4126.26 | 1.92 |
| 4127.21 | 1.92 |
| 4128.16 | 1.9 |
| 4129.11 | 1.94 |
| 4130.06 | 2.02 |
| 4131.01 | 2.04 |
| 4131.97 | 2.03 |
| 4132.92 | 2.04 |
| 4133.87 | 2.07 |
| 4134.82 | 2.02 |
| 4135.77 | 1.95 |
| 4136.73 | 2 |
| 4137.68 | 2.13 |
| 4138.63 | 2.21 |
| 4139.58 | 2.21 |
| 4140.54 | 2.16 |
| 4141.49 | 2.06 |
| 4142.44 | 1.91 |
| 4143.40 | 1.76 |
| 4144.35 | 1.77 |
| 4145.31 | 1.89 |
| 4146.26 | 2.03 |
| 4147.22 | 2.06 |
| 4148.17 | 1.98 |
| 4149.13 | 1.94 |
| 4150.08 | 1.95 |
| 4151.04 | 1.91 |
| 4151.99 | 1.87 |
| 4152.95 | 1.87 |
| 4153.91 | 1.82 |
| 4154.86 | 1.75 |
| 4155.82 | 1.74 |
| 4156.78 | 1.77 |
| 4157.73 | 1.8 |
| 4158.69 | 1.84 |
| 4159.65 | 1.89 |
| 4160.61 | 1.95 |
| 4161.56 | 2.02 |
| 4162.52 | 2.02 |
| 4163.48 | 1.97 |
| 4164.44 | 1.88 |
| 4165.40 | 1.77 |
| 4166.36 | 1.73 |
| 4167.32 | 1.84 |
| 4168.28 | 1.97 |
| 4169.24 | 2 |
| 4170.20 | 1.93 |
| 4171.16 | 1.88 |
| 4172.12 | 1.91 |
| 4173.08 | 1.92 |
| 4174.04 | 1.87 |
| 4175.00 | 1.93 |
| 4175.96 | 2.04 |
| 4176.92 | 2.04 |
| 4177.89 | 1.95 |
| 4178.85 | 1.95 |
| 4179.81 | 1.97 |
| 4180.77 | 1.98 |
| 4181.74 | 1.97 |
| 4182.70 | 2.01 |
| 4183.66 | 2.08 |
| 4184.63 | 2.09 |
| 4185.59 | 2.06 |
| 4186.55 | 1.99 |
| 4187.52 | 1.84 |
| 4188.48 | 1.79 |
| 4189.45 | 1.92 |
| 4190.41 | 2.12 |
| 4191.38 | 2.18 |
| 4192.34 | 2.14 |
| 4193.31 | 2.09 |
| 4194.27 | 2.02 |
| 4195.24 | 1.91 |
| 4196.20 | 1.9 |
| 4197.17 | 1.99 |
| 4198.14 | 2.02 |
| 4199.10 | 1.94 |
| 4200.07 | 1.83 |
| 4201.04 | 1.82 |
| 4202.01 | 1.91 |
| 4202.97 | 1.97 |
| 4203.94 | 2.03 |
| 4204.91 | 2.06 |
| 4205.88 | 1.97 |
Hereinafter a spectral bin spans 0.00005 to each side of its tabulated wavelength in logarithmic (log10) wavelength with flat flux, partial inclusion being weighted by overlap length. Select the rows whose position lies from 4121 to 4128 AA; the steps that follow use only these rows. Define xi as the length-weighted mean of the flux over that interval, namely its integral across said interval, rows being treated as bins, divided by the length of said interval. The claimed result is 1.90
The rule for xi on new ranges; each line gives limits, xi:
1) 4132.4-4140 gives 2.08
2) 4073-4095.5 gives 1.94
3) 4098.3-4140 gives 1.89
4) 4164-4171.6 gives 1.87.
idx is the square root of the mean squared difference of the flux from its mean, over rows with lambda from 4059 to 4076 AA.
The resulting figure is 0.097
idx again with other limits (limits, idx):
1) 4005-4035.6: 0.104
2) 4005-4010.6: 0.023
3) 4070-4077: 0.143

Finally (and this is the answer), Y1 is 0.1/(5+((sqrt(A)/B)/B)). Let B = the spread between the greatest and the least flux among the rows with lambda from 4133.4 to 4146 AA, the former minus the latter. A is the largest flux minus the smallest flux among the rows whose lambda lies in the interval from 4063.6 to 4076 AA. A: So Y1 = 0.0124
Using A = 0.39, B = 0.45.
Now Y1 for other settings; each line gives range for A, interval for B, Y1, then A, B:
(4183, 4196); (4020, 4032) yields 0.0107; 0.39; 0.38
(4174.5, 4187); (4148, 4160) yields 0.0084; 0.16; 0.24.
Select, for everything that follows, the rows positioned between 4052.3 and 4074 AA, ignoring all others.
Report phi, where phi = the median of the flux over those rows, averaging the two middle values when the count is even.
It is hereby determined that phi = 2.03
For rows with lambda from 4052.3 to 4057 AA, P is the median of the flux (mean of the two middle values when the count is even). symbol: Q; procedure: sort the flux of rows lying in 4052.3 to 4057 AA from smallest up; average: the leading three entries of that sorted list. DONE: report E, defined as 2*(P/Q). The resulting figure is 2.17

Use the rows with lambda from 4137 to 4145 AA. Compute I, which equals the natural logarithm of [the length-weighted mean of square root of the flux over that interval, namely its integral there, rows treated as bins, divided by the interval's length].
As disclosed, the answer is 0.351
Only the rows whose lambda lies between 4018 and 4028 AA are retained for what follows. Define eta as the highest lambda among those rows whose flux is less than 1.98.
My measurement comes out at 4023.99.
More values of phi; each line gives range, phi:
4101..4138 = 1.92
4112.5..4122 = 1.94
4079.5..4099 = 1.93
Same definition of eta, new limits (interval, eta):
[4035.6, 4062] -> 4061.22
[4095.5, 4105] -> 4104.47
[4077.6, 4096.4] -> 4095.97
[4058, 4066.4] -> 4063.09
